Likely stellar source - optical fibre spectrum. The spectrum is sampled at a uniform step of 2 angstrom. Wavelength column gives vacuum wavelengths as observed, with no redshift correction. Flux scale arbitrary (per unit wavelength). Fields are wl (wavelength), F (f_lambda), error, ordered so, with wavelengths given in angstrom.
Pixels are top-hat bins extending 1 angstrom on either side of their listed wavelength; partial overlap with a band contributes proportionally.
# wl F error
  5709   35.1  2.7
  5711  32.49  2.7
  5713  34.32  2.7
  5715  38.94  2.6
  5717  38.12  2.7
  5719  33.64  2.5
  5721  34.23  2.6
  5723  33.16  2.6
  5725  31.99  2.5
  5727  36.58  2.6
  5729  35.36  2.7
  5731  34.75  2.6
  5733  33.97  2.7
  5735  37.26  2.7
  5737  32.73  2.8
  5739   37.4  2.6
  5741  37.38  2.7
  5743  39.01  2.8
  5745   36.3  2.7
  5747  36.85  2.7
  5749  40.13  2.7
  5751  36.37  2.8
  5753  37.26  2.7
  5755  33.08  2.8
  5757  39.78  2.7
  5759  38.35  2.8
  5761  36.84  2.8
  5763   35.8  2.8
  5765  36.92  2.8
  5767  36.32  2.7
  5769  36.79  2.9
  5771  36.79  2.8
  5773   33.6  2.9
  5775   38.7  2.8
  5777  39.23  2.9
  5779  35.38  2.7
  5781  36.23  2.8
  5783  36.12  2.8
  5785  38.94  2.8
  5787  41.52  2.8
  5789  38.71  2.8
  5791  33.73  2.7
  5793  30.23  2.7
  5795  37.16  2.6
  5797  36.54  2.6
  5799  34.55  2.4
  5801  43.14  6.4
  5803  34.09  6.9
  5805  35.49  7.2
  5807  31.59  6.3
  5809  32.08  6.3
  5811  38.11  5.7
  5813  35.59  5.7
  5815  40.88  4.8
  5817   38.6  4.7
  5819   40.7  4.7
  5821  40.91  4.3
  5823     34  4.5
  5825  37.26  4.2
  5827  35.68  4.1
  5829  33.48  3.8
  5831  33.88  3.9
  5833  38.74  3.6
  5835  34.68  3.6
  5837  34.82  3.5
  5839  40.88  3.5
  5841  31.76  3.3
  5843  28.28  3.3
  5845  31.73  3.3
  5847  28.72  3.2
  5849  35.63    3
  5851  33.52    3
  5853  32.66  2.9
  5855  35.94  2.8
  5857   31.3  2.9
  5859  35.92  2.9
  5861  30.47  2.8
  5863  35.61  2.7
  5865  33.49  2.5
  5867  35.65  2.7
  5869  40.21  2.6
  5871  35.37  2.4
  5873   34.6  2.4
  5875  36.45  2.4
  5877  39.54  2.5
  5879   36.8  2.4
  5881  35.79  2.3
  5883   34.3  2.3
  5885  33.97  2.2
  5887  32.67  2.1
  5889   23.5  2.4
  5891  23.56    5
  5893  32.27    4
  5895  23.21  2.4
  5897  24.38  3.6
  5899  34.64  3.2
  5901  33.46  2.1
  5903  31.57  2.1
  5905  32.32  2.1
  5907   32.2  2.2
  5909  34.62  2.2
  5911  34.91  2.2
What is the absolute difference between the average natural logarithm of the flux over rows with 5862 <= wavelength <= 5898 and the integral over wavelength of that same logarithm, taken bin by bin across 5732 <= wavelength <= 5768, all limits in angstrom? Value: 126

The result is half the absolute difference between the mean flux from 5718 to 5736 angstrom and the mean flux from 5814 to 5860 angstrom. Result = 0.33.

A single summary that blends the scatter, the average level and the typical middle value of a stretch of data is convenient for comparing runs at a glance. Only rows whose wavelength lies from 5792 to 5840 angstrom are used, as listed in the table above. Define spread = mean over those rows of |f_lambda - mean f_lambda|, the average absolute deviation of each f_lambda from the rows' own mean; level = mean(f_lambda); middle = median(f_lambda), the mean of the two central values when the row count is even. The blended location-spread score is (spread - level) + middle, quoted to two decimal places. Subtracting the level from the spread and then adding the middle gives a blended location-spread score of 1.99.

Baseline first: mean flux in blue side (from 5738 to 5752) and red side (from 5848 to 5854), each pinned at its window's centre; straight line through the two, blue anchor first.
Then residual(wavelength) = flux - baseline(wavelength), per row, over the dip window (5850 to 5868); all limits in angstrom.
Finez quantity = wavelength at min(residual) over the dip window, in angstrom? 5861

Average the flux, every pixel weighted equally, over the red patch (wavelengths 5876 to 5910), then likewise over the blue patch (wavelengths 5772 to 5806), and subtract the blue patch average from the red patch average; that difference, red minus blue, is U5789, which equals -5.0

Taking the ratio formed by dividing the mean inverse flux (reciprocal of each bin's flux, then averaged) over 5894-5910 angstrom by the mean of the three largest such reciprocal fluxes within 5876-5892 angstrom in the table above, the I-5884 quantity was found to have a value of 0.86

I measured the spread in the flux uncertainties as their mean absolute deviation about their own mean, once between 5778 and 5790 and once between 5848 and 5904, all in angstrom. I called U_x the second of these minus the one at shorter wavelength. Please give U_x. 0.4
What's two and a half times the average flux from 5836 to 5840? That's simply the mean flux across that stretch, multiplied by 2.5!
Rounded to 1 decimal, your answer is 94.6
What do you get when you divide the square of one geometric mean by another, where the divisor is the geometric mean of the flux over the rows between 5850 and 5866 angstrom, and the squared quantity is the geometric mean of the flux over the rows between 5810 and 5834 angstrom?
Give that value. 41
